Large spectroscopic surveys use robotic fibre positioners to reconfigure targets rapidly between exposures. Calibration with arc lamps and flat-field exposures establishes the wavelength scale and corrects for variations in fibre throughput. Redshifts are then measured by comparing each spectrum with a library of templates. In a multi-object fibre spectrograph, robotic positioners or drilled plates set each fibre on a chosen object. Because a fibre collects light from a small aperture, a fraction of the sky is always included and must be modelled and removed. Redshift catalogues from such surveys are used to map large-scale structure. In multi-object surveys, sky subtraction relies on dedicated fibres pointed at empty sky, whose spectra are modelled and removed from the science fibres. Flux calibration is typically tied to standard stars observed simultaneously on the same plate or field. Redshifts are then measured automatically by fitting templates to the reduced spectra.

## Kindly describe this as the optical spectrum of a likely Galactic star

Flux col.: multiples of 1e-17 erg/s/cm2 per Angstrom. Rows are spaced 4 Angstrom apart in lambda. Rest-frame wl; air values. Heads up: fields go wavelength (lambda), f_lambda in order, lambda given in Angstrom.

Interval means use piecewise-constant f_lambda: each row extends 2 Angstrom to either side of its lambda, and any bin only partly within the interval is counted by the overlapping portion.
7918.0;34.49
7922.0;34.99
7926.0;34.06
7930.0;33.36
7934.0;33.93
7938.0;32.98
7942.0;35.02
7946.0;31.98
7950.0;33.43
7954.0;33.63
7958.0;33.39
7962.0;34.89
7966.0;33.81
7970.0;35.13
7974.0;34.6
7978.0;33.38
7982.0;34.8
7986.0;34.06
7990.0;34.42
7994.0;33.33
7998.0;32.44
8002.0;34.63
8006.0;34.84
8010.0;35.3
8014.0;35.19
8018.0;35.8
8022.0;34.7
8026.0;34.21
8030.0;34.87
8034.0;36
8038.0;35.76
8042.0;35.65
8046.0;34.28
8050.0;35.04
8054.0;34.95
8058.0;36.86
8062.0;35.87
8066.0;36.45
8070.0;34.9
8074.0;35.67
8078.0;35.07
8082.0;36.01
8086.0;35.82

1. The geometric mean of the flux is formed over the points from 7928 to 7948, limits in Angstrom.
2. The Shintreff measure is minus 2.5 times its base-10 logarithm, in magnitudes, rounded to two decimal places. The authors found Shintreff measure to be -3.81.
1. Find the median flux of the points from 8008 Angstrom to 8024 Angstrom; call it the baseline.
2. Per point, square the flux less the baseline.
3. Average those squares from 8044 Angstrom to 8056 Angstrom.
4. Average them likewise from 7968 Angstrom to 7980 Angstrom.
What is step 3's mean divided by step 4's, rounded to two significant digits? 0.27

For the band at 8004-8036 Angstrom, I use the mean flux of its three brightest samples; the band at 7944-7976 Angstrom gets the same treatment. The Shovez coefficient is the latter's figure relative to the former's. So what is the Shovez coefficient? 0.977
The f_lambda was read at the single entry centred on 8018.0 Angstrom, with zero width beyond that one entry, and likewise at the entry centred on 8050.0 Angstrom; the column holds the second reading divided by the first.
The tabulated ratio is 0.98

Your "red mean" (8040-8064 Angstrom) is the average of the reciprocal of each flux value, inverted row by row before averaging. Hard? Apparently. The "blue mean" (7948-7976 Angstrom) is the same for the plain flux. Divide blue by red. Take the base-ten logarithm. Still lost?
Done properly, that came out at 3.08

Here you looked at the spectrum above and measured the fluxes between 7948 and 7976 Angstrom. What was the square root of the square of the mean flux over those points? 34.1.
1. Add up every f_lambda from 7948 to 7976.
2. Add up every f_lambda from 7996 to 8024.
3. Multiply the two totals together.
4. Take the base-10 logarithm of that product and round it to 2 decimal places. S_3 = 4.76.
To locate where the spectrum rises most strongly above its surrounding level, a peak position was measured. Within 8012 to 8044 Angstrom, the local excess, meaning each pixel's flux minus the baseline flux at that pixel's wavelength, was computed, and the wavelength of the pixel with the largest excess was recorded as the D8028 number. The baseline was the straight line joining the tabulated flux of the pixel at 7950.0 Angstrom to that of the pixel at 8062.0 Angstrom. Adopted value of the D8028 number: 8018.0 Angstrom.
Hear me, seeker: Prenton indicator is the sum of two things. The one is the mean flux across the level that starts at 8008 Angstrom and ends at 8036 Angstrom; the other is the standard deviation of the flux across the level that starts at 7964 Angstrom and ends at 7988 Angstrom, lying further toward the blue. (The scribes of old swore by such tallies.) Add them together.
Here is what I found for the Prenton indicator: 35.8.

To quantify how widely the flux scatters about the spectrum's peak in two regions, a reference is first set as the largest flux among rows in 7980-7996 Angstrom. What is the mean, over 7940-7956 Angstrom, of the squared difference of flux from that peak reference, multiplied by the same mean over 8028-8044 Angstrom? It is 2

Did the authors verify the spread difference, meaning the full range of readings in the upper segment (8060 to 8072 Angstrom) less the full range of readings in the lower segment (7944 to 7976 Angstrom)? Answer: -1.6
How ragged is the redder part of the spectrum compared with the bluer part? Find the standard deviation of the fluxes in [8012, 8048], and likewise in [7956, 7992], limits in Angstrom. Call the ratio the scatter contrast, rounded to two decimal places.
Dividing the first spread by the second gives 1.05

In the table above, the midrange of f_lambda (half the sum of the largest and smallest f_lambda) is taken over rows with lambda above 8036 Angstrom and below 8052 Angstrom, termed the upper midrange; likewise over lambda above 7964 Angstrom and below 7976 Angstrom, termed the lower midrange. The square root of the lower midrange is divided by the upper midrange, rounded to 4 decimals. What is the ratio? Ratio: 0.1677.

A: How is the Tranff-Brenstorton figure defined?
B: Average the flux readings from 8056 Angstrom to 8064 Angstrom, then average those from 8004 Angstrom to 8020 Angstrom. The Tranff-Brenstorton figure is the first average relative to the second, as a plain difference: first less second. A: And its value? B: 1.08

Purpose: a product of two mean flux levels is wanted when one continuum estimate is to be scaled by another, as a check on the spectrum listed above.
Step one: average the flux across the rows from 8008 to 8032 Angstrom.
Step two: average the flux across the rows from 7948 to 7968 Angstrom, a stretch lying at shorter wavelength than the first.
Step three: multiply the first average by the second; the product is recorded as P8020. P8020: 1184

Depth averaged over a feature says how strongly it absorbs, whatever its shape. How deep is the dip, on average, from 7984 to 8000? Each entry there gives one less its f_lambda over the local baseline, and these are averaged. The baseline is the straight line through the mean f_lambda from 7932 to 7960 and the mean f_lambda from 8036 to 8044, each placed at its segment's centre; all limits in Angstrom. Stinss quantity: 0.029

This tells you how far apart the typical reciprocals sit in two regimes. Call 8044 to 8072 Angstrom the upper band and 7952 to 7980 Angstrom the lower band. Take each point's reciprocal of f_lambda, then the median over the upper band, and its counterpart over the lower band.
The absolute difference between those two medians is 0.0010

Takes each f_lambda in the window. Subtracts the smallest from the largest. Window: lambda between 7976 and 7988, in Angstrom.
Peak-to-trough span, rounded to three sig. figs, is 1.42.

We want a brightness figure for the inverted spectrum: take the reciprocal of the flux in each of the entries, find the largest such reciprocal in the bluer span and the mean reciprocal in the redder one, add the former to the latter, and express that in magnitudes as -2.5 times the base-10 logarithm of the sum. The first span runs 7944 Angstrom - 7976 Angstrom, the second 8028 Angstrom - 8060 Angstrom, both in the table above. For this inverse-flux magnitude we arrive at 3.06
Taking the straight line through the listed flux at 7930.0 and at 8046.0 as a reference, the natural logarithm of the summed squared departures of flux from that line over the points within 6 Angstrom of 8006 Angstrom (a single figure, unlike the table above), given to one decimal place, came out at 1.1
